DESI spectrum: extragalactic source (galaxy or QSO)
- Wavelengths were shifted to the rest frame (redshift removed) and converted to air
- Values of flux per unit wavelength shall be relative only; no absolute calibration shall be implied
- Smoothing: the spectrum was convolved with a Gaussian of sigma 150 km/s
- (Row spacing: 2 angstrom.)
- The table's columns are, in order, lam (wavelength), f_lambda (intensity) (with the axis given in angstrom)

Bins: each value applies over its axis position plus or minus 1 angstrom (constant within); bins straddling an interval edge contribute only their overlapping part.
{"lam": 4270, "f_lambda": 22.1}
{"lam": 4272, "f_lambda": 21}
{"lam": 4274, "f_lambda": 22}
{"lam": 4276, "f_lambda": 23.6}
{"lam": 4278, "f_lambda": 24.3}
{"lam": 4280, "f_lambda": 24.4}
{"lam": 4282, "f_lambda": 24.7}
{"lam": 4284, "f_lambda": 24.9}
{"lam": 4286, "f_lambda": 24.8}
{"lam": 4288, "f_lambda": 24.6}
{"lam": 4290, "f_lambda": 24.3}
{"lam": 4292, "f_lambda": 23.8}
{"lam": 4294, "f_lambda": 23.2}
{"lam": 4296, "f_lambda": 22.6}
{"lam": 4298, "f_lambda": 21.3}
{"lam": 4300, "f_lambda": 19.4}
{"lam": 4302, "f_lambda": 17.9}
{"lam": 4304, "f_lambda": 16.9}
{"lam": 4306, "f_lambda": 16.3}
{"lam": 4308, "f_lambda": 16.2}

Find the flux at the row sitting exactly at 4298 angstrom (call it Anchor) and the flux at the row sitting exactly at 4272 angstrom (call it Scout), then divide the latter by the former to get 0.99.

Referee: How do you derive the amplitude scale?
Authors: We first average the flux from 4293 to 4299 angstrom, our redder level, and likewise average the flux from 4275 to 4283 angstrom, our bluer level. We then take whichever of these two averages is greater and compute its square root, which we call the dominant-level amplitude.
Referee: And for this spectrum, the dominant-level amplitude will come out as 4.92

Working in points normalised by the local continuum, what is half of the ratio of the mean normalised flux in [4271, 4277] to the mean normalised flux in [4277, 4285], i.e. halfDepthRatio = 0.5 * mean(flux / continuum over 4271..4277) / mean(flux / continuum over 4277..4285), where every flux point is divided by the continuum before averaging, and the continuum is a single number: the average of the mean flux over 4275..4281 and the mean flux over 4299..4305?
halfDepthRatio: 0.45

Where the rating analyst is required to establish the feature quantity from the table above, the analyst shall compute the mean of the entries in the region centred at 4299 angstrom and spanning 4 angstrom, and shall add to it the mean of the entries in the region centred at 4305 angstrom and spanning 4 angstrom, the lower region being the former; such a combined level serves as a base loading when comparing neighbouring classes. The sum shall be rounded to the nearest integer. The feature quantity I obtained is 37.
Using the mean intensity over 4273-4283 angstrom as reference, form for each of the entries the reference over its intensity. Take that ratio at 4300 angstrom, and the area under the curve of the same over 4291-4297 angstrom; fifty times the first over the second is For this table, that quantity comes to 10.0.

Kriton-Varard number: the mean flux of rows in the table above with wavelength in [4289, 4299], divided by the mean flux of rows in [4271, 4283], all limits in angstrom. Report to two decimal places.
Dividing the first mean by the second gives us 0.99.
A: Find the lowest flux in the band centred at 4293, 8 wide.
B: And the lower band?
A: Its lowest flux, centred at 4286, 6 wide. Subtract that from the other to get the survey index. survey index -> -2.0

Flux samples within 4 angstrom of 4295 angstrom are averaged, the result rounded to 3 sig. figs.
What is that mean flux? 22.7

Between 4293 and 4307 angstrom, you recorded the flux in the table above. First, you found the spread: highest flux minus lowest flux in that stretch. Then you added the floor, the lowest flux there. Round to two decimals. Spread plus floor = 23.20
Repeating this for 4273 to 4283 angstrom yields 24.70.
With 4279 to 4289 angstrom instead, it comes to 24.90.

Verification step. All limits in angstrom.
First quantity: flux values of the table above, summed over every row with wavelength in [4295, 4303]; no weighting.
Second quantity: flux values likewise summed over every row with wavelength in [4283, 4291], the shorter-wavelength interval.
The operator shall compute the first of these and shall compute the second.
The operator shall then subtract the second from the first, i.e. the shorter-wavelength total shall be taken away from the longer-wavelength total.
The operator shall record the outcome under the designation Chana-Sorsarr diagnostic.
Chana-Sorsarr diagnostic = -17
